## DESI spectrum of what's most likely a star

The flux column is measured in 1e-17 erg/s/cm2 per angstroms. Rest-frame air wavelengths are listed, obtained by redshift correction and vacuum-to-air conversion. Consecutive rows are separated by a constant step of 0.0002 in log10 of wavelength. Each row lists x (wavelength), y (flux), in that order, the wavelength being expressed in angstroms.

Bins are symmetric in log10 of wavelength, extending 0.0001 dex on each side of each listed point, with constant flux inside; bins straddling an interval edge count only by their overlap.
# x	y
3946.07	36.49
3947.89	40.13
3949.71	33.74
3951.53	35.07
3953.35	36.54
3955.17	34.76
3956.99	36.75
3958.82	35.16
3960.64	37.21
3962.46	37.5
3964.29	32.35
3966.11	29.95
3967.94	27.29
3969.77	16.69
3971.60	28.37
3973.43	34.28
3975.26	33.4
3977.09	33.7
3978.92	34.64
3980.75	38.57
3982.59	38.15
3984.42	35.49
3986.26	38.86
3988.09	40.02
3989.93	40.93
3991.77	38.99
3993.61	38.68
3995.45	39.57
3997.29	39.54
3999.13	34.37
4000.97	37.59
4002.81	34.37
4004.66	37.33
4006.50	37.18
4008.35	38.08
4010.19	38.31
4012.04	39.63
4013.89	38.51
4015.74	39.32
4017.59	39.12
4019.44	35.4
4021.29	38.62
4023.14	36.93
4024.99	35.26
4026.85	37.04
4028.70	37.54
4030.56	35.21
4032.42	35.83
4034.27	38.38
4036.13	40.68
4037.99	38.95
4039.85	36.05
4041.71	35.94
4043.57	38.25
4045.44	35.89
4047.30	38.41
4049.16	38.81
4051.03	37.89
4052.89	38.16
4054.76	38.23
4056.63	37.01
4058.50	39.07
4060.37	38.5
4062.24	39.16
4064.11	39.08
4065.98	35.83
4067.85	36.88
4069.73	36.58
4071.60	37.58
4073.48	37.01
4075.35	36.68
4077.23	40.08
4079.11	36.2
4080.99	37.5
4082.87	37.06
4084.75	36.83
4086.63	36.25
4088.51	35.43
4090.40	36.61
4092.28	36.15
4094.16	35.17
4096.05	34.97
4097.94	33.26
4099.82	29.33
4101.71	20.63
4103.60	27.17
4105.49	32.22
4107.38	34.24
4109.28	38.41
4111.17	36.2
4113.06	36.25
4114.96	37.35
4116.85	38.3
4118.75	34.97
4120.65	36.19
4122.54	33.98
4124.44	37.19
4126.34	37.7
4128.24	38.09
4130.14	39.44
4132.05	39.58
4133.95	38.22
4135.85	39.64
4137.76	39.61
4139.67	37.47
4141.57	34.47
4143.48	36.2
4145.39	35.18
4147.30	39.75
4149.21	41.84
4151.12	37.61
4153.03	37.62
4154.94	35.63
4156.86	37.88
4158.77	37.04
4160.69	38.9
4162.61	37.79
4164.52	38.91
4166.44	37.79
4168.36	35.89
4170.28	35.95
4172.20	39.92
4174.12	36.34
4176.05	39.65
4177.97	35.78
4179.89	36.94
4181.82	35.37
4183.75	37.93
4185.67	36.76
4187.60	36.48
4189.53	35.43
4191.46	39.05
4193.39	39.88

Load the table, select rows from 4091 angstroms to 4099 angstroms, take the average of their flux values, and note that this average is 34.9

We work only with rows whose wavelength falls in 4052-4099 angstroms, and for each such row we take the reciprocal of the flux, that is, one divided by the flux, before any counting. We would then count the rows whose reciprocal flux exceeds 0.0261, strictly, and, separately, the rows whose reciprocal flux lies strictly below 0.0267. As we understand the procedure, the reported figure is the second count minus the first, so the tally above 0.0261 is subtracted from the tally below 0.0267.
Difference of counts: -11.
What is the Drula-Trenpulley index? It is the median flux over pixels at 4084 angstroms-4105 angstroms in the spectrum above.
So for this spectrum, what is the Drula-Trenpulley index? 35.17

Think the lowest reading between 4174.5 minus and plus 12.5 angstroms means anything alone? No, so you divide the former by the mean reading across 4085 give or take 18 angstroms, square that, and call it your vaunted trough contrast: 1.01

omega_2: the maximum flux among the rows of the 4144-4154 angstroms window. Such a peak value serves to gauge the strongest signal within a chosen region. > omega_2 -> 41.84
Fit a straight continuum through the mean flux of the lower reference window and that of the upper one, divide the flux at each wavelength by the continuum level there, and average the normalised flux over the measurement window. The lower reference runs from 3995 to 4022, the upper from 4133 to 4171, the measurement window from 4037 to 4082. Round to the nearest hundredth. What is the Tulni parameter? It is 1.00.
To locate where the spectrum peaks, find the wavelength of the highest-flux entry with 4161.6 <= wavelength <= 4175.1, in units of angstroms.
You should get 4172.20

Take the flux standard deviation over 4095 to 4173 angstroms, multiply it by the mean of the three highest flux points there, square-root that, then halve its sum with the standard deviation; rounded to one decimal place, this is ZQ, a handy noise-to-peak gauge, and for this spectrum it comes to 8.0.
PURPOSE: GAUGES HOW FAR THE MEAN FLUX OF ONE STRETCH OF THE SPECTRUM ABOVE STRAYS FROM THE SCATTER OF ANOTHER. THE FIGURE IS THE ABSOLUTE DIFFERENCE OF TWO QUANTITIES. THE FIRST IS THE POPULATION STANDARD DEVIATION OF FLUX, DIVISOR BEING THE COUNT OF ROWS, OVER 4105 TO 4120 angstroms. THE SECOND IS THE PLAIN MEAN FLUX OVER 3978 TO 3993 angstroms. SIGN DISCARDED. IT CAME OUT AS 36.2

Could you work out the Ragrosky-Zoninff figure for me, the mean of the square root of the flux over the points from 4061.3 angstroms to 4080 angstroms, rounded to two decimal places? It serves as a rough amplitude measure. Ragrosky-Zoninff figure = 6.12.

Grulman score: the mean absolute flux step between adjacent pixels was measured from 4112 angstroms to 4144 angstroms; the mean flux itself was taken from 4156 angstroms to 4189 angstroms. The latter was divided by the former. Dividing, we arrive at 24.8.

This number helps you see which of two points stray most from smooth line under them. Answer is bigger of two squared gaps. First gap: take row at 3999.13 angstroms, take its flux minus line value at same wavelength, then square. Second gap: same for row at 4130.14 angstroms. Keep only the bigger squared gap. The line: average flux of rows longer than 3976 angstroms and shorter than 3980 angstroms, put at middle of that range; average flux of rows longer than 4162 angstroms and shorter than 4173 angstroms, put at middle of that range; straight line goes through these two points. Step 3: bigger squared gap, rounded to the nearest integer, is 6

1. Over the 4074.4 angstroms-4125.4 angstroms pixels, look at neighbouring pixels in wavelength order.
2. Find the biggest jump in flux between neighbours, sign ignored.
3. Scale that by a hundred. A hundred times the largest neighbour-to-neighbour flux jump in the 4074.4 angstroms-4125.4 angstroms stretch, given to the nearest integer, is 870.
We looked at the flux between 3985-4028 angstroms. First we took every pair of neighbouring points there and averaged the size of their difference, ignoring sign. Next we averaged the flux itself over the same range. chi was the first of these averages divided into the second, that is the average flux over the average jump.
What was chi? 22.8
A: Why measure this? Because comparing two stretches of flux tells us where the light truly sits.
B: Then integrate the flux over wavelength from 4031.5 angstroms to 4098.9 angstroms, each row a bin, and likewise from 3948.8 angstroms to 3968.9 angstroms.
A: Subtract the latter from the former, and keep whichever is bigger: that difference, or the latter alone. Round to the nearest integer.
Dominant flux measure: 1823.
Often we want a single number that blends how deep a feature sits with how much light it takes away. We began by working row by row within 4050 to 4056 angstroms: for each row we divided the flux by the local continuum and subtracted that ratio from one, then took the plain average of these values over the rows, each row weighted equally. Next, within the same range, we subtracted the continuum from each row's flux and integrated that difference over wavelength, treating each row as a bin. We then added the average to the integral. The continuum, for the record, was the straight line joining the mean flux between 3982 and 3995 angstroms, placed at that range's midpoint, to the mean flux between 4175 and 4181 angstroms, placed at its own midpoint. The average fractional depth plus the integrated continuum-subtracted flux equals -1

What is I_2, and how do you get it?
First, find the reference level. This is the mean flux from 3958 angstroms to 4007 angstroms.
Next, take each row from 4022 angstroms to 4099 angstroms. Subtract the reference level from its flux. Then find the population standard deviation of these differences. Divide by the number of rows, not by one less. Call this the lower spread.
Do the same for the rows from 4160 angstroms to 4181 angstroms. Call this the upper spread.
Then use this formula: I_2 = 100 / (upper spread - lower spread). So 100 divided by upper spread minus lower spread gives -3157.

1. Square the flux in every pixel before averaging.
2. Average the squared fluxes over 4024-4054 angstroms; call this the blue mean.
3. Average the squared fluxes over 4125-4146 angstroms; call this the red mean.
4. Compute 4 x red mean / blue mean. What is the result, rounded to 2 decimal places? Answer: 4.09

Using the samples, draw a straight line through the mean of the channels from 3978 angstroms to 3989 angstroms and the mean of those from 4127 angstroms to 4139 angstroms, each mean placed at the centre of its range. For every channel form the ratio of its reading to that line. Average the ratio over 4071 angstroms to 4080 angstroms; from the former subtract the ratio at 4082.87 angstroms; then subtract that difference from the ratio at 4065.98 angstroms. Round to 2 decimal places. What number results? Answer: 0.92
